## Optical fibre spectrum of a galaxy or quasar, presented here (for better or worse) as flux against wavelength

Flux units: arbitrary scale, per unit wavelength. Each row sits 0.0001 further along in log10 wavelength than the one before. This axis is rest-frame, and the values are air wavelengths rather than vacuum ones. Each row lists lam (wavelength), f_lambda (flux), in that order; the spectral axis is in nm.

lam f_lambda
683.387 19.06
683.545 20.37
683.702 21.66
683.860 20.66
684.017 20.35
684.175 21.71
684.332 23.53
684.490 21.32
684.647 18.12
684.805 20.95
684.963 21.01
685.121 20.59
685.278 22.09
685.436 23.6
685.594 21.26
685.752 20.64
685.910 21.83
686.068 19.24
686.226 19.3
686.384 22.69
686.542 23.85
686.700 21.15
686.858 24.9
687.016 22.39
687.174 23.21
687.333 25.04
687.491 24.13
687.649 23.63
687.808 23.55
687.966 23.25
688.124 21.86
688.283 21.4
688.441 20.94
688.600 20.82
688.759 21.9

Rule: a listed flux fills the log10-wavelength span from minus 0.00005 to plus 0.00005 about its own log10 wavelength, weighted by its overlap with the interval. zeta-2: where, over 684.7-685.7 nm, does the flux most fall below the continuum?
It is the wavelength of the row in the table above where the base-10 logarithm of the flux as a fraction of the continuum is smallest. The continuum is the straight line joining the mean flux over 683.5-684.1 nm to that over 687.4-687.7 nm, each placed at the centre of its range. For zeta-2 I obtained 685.121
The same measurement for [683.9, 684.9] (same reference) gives 684.647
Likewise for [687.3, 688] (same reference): 687.966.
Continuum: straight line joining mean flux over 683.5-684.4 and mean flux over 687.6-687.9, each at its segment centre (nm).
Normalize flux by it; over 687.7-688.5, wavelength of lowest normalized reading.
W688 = 688.441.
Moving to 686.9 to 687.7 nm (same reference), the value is 687.016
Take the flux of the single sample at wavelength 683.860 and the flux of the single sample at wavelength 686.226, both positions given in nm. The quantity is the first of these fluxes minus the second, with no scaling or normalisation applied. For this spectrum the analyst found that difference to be 1.4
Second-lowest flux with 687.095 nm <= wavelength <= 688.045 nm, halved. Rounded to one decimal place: 11.6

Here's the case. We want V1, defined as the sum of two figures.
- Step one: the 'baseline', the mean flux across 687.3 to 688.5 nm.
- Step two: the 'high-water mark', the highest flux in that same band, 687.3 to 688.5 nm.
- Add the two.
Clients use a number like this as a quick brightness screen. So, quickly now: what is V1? 48.0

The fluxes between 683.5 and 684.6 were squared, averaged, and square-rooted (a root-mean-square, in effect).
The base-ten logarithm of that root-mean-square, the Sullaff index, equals 1.33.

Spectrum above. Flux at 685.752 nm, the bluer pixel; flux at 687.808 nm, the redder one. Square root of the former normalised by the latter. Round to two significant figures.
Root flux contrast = 0.94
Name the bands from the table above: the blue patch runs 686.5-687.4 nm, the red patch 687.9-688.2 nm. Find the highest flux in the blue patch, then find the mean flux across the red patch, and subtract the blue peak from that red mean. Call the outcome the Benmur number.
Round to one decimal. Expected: -2.5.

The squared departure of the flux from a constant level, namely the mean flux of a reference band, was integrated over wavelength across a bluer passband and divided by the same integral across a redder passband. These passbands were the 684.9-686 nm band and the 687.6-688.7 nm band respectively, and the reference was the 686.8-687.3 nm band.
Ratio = 1.6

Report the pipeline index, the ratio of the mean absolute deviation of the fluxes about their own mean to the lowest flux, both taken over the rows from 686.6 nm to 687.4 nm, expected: 0.062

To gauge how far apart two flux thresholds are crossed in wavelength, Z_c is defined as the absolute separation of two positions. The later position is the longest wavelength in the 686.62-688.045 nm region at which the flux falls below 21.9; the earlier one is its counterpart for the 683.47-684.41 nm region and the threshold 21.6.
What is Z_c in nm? 2.68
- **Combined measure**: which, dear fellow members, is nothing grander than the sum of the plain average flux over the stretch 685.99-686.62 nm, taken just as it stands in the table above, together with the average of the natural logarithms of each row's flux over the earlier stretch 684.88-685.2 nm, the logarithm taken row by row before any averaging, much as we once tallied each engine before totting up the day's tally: 24.3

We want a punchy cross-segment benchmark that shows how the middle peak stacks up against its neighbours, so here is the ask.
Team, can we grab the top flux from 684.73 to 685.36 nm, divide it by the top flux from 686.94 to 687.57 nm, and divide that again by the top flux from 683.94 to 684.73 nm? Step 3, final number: 0.037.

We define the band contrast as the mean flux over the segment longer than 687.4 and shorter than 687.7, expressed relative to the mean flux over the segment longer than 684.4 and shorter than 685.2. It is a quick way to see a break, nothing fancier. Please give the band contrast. 1.17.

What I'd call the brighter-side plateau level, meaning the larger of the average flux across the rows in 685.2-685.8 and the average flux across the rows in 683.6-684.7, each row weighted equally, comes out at 21.9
